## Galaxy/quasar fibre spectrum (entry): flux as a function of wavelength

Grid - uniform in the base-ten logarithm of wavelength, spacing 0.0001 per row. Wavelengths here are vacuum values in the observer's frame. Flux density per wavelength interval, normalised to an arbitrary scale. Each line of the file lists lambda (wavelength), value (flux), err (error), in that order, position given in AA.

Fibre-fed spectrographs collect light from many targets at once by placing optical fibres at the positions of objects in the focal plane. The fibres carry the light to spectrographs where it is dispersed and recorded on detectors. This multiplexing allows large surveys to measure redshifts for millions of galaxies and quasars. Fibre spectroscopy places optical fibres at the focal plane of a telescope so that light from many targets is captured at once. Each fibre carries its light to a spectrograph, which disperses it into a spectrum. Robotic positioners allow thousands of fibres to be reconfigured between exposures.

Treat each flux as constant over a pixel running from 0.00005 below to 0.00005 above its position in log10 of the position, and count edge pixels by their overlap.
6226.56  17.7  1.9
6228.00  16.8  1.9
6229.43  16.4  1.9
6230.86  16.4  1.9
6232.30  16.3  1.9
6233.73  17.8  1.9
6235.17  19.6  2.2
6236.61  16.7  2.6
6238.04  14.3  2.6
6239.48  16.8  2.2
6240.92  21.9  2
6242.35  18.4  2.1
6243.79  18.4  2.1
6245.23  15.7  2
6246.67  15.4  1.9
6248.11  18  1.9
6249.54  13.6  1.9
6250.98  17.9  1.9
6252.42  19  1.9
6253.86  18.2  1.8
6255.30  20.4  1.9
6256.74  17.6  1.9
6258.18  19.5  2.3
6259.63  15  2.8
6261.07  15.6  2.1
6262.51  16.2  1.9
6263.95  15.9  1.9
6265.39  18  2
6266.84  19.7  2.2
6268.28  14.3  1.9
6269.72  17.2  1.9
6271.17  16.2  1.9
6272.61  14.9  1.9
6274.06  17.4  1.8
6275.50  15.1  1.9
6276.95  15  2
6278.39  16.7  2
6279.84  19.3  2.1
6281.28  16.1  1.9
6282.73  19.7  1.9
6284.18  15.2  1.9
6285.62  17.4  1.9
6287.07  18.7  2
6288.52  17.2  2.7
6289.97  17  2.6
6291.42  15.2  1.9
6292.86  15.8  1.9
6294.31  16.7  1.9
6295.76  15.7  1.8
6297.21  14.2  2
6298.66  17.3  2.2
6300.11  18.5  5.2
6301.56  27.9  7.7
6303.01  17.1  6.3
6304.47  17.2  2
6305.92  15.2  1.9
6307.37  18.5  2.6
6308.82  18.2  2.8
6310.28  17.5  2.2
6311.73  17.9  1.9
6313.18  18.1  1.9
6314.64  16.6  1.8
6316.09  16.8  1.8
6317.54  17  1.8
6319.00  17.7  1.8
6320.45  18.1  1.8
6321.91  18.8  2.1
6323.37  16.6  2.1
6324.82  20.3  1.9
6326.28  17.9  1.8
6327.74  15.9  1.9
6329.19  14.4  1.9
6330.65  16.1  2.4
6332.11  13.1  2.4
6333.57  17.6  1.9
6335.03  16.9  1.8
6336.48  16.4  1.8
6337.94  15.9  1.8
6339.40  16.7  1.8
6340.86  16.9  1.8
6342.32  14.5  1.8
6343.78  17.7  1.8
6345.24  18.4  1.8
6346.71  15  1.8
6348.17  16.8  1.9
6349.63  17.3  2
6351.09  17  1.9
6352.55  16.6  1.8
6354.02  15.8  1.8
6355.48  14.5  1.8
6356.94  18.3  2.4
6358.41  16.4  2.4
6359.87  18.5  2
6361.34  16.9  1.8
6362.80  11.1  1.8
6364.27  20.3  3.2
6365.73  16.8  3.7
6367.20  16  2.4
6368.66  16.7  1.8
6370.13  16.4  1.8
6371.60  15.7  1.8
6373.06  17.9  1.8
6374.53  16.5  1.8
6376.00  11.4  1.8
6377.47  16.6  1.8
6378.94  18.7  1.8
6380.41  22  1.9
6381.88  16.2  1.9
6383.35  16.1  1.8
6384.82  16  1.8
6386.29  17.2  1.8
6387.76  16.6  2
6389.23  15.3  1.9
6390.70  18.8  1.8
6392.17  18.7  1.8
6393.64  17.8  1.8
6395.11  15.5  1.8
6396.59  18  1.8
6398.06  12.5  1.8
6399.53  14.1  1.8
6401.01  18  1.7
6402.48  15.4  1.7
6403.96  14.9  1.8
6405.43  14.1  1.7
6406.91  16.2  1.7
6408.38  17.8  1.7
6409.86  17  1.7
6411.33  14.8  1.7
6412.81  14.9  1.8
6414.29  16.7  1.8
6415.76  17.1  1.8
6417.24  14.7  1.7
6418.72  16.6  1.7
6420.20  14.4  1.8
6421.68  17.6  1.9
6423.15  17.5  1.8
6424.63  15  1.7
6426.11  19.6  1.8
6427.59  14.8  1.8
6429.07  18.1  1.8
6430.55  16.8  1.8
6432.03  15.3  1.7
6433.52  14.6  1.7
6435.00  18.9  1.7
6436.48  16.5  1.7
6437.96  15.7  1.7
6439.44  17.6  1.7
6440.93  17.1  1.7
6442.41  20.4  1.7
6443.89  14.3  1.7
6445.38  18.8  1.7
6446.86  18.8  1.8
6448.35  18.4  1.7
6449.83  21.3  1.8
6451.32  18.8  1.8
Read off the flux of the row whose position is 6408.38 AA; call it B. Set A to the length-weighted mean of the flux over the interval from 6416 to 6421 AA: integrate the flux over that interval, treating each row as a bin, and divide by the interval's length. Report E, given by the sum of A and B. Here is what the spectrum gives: 33.2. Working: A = 15.42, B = 17.8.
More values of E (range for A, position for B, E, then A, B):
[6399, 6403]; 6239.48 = 32.7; 15.94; 16.8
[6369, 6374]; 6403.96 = 31.6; 16.66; 14.9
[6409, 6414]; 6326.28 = 33.6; 15.71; 17.9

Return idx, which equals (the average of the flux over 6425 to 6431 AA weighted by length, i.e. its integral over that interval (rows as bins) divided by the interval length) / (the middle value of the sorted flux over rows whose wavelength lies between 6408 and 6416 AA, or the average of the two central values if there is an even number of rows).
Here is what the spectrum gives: 1.02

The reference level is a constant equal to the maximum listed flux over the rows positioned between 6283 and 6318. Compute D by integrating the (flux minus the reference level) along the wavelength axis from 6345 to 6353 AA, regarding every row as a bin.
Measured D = -89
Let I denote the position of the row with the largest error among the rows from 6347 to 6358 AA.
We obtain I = 6356.94 AA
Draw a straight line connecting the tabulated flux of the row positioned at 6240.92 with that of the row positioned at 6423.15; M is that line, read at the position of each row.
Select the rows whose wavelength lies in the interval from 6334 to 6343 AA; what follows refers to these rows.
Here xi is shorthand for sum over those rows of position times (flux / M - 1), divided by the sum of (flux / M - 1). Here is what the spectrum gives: 6339.0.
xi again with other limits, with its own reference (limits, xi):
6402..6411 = 6404.9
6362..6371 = 6365.7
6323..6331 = 6327.9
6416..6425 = 6420.3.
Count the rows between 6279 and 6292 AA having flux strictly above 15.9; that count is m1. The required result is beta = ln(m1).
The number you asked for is 1.95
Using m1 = 7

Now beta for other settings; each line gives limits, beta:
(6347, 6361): 1.95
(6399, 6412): 1.39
